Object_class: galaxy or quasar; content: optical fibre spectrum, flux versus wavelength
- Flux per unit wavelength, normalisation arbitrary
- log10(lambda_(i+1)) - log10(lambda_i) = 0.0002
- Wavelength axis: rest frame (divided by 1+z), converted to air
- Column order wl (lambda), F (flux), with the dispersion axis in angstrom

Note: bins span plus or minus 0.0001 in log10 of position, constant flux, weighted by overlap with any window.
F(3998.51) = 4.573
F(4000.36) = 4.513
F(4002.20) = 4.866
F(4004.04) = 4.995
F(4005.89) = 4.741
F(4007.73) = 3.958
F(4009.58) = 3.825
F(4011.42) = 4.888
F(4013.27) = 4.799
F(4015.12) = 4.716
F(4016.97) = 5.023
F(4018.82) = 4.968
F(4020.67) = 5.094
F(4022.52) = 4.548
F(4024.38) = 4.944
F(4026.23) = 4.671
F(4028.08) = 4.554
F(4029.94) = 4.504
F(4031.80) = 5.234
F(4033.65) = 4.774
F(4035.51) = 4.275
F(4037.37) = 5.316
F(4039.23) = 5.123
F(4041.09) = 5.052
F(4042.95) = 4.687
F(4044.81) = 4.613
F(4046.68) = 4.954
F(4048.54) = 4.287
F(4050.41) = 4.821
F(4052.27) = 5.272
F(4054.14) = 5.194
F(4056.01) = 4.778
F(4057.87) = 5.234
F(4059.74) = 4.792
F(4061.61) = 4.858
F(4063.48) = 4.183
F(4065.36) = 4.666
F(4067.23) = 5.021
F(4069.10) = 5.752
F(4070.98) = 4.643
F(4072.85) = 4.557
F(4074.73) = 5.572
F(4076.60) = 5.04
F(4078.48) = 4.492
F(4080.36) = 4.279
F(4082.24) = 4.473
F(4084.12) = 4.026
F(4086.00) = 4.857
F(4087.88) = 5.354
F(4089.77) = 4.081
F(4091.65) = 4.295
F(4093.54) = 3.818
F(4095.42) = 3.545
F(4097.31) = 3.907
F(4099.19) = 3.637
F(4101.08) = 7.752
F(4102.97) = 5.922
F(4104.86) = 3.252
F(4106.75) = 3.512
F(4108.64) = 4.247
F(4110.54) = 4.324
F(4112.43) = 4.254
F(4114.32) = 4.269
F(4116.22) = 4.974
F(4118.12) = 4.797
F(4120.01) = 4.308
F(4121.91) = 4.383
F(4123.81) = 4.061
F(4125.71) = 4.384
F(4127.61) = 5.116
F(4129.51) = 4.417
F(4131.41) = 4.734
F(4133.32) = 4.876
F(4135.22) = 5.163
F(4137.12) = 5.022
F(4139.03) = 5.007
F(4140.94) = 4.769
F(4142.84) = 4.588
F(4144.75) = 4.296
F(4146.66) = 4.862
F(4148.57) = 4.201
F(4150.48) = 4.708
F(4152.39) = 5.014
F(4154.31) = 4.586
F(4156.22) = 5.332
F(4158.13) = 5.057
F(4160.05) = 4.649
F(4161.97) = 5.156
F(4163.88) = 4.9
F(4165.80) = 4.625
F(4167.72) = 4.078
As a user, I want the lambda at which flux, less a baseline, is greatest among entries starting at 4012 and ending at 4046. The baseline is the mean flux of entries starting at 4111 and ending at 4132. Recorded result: 4037.37 angstrom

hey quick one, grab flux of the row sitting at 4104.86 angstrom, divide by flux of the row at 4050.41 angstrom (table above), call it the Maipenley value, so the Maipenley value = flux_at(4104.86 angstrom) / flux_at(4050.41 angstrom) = 0.67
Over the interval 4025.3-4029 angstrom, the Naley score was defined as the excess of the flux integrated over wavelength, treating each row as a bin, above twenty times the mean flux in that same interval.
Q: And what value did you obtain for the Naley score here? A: -75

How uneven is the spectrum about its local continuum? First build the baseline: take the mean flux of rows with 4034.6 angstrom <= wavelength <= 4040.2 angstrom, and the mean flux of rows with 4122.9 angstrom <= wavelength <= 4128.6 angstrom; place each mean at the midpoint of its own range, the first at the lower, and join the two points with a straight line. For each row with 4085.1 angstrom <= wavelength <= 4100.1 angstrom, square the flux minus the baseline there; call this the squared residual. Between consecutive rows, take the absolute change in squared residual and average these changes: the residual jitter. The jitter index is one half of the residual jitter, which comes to 0.21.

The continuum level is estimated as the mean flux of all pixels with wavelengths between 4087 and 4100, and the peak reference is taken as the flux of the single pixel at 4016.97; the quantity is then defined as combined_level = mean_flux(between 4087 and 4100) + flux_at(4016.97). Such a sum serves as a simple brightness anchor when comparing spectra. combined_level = 9.1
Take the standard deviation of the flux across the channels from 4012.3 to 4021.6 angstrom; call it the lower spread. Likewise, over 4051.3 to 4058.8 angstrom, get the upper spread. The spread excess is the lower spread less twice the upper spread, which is -0.3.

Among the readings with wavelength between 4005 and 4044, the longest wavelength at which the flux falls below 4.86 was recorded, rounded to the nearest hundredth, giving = 4042.95 angstrom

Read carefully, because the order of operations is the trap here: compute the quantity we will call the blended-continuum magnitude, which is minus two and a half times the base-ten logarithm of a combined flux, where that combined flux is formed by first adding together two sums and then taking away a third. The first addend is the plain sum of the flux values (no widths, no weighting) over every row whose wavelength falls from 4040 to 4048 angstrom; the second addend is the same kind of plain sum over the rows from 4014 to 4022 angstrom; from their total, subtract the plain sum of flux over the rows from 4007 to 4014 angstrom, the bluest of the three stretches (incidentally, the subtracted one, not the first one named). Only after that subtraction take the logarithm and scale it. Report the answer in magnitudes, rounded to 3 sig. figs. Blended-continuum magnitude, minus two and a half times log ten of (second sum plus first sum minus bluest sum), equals -3.34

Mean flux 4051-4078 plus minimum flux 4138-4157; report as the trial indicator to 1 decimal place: 9.2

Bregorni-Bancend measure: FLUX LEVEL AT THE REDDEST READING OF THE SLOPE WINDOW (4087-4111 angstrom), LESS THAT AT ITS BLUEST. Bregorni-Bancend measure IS -1.0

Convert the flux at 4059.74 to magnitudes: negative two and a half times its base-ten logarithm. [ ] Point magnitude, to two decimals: -1.70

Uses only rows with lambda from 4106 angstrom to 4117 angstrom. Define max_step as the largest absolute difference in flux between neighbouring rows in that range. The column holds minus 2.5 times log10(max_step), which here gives 0.33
